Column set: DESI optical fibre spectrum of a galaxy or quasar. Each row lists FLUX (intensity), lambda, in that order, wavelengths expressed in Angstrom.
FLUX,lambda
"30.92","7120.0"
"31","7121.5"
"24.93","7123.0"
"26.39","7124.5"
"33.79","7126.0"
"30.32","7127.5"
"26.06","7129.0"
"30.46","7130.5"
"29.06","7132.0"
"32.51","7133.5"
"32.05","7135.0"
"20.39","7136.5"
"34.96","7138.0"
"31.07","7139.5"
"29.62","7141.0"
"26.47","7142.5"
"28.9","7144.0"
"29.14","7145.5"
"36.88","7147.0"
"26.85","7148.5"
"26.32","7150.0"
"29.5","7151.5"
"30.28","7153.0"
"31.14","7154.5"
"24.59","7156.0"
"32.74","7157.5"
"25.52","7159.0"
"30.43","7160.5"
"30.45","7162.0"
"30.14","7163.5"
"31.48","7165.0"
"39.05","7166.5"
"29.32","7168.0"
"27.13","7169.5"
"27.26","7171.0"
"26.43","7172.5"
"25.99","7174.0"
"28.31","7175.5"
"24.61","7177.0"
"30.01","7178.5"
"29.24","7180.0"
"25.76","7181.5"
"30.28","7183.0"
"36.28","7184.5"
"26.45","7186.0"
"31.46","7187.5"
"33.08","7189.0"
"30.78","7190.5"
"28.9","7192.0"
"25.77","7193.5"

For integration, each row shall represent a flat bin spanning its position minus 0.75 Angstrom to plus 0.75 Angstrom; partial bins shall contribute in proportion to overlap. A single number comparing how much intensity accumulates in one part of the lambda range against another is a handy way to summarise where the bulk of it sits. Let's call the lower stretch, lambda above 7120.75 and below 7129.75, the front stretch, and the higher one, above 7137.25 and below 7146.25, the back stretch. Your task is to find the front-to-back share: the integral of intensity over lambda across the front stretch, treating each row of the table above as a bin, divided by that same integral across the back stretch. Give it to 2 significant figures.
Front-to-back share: 0.96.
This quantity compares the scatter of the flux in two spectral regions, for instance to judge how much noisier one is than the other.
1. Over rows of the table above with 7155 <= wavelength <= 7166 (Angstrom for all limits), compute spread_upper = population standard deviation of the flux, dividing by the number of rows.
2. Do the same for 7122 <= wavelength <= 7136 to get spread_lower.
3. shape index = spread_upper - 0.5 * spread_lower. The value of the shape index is 1.4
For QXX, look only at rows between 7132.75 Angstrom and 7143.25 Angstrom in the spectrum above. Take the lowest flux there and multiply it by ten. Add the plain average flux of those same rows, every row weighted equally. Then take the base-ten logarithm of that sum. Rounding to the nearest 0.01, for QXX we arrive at 2.37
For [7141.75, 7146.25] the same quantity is 2.47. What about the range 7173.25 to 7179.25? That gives 2.44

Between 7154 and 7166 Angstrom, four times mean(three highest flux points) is 127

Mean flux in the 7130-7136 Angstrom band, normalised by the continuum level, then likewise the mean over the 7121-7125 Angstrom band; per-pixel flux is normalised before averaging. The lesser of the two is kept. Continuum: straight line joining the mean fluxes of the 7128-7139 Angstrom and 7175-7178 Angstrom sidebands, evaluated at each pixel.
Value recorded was 0.91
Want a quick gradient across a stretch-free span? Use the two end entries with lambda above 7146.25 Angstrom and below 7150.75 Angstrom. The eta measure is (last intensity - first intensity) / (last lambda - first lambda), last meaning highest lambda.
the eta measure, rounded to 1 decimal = -3.5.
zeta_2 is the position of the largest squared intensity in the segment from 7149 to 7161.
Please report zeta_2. 7157.5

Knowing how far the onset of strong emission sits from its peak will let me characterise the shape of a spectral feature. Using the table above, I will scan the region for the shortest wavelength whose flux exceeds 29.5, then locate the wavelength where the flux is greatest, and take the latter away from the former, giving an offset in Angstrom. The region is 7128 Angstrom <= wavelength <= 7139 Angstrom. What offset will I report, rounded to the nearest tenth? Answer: -7.5 Angstrom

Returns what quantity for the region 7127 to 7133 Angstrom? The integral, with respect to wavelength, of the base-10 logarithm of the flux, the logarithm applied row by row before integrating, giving 8.77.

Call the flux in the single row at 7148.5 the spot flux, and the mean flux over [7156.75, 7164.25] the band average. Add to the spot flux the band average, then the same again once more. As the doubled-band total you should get 86.6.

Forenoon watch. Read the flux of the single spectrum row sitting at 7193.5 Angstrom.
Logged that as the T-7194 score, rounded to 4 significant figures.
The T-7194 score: 25.77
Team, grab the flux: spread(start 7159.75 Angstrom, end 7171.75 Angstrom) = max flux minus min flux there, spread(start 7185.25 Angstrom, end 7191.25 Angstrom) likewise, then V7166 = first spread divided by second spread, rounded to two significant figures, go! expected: 1.8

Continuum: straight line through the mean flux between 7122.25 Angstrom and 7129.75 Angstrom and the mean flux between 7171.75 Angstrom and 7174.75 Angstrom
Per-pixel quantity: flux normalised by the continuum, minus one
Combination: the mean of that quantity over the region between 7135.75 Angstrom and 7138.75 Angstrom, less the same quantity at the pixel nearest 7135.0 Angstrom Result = -0.15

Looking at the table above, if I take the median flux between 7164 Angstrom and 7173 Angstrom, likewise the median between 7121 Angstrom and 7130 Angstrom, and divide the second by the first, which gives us 1.00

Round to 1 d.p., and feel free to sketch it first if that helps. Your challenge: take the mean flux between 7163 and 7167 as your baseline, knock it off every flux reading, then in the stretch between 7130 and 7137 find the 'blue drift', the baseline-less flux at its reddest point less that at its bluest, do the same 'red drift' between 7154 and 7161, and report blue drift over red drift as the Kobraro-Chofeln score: 14.2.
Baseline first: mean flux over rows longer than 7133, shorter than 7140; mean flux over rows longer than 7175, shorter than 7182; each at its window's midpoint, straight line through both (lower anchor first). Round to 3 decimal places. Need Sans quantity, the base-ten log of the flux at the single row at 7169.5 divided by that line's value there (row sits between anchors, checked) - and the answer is -0.016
